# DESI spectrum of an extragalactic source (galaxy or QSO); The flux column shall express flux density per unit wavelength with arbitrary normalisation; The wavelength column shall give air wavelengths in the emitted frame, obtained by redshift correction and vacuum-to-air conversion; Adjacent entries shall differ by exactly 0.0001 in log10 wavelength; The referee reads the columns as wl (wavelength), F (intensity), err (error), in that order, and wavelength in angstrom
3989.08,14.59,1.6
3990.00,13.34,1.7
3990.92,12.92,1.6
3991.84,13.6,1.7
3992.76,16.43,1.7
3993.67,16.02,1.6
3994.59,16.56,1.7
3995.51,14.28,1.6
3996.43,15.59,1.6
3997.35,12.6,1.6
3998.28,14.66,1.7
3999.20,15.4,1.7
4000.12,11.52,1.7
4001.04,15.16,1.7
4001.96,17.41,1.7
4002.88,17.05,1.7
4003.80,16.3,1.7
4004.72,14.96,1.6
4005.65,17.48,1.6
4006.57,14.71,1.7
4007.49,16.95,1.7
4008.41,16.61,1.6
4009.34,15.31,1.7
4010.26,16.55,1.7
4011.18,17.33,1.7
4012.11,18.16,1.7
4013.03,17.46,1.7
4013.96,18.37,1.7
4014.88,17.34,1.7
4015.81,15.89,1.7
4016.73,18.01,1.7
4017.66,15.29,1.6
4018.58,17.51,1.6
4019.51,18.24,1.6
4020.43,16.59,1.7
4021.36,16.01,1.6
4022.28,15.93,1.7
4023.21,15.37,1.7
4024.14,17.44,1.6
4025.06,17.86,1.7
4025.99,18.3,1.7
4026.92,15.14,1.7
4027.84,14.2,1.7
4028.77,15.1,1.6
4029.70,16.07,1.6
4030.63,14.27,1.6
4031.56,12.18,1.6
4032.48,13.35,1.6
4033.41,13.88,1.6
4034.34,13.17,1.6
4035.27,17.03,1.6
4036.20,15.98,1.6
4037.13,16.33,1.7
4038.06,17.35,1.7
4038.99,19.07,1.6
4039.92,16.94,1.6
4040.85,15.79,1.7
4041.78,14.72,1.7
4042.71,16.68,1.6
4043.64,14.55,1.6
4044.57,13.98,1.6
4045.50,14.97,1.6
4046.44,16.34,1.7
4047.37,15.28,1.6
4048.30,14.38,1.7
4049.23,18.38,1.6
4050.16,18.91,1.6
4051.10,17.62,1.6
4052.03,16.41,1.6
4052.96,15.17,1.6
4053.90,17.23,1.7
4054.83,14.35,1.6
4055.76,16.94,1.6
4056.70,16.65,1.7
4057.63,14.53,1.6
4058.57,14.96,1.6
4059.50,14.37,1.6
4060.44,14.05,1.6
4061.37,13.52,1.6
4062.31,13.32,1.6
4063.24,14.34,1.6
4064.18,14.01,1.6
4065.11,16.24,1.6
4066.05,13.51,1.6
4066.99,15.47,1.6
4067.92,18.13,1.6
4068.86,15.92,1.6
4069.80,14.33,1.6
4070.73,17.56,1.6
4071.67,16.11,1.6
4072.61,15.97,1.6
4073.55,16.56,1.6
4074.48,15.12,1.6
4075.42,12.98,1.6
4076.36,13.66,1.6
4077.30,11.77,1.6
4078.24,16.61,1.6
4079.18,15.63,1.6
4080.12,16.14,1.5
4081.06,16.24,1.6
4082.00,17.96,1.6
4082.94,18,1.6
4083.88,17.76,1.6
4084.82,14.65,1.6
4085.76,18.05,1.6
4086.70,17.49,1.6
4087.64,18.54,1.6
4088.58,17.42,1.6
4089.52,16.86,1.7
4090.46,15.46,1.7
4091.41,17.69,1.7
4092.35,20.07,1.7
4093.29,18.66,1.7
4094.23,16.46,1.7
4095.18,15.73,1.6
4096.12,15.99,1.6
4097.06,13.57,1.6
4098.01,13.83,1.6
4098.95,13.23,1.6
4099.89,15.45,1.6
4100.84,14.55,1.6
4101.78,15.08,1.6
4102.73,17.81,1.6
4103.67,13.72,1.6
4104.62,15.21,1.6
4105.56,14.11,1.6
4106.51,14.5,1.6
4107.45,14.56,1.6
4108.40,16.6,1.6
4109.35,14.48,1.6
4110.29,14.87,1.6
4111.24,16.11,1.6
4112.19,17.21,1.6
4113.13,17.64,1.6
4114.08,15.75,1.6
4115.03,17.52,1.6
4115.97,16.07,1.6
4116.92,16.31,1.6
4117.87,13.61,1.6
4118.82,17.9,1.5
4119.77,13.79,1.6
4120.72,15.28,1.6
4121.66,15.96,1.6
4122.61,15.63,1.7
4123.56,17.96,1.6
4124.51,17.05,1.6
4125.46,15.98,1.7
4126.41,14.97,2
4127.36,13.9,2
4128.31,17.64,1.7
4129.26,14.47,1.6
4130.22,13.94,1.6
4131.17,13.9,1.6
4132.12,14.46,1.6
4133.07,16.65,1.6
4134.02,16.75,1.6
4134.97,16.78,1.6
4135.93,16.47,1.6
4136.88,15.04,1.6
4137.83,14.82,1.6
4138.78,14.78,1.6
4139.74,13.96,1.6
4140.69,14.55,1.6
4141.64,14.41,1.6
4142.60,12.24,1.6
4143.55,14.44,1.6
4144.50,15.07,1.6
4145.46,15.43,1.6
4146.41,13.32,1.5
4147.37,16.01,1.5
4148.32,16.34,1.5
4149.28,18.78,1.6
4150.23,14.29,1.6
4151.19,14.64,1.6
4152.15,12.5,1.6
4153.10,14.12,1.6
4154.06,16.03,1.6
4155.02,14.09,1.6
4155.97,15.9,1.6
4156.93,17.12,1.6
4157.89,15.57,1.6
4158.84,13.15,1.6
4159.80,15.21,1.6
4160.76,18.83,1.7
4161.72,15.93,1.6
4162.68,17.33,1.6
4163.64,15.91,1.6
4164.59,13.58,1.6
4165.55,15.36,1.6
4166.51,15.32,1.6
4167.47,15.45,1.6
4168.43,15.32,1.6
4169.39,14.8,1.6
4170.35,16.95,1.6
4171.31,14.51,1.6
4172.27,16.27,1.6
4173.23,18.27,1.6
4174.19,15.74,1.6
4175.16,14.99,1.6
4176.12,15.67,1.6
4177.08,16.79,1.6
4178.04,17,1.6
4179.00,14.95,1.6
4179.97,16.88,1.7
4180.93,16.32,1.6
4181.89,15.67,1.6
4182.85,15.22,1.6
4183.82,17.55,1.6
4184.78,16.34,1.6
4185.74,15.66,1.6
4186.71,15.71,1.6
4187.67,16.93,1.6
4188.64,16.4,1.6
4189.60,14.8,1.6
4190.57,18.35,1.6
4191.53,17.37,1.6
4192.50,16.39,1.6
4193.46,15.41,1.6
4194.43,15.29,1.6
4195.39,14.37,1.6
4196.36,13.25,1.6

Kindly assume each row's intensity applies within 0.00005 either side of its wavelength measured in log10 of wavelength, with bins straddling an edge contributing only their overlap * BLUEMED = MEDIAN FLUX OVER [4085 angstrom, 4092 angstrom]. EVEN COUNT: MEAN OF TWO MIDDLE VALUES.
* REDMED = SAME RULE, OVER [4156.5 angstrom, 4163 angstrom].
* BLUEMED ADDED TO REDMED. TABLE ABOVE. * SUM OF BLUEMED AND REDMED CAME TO 33.4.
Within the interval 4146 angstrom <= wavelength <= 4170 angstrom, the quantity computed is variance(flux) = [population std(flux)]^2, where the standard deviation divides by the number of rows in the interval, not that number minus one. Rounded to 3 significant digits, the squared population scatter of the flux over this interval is 2.36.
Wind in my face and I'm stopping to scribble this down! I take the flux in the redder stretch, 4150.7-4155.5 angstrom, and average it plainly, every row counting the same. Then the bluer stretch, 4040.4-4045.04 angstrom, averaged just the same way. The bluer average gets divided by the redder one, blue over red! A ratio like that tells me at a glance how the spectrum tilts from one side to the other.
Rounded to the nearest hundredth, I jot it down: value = 1.06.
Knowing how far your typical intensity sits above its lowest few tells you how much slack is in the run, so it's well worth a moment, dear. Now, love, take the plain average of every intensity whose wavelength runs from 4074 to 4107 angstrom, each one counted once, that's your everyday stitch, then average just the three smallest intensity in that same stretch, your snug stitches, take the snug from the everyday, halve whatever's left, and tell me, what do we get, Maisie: 1.6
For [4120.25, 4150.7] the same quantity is 1.1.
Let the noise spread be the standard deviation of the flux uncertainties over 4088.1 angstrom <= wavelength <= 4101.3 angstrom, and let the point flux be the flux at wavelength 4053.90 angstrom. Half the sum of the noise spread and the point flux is 8.6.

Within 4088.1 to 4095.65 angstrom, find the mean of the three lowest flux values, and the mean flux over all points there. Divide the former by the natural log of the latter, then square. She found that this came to 31.1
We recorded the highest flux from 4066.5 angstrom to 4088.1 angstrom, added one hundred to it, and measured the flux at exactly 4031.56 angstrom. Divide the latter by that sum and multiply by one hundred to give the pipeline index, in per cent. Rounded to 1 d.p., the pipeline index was 10.3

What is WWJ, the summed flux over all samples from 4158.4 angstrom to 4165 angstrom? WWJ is 110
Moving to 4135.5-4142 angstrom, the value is 104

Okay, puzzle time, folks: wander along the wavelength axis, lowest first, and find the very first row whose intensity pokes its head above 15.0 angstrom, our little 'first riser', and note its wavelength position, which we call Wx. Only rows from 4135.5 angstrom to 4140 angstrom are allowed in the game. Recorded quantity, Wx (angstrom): 4135.93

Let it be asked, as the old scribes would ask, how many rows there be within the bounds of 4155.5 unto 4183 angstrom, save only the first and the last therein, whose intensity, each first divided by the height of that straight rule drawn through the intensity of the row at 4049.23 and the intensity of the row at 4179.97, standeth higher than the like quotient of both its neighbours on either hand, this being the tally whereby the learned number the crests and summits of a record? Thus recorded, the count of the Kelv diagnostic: 9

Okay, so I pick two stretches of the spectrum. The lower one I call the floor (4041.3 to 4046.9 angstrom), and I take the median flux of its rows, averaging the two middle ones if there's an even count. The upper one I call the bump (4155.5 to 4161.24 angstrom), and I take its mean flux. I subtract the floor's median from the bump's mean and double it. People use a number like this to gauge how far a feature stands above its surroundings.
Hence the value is 2.2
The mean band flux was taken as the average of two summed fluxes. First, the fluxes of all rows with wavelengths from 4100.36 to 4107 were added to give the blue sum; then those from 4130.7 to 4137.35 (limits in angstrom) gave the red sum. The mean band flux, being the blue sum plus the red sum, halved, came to 108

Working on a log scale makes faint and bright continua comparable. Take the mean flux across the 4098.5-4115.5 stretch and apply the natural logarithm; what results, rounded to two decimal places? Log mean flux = 2.74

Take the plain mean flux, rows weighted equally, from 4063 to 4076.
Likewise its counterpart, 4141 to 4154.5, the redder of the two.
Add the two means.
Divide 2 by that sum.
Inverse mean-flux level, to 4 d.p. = 0.0661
